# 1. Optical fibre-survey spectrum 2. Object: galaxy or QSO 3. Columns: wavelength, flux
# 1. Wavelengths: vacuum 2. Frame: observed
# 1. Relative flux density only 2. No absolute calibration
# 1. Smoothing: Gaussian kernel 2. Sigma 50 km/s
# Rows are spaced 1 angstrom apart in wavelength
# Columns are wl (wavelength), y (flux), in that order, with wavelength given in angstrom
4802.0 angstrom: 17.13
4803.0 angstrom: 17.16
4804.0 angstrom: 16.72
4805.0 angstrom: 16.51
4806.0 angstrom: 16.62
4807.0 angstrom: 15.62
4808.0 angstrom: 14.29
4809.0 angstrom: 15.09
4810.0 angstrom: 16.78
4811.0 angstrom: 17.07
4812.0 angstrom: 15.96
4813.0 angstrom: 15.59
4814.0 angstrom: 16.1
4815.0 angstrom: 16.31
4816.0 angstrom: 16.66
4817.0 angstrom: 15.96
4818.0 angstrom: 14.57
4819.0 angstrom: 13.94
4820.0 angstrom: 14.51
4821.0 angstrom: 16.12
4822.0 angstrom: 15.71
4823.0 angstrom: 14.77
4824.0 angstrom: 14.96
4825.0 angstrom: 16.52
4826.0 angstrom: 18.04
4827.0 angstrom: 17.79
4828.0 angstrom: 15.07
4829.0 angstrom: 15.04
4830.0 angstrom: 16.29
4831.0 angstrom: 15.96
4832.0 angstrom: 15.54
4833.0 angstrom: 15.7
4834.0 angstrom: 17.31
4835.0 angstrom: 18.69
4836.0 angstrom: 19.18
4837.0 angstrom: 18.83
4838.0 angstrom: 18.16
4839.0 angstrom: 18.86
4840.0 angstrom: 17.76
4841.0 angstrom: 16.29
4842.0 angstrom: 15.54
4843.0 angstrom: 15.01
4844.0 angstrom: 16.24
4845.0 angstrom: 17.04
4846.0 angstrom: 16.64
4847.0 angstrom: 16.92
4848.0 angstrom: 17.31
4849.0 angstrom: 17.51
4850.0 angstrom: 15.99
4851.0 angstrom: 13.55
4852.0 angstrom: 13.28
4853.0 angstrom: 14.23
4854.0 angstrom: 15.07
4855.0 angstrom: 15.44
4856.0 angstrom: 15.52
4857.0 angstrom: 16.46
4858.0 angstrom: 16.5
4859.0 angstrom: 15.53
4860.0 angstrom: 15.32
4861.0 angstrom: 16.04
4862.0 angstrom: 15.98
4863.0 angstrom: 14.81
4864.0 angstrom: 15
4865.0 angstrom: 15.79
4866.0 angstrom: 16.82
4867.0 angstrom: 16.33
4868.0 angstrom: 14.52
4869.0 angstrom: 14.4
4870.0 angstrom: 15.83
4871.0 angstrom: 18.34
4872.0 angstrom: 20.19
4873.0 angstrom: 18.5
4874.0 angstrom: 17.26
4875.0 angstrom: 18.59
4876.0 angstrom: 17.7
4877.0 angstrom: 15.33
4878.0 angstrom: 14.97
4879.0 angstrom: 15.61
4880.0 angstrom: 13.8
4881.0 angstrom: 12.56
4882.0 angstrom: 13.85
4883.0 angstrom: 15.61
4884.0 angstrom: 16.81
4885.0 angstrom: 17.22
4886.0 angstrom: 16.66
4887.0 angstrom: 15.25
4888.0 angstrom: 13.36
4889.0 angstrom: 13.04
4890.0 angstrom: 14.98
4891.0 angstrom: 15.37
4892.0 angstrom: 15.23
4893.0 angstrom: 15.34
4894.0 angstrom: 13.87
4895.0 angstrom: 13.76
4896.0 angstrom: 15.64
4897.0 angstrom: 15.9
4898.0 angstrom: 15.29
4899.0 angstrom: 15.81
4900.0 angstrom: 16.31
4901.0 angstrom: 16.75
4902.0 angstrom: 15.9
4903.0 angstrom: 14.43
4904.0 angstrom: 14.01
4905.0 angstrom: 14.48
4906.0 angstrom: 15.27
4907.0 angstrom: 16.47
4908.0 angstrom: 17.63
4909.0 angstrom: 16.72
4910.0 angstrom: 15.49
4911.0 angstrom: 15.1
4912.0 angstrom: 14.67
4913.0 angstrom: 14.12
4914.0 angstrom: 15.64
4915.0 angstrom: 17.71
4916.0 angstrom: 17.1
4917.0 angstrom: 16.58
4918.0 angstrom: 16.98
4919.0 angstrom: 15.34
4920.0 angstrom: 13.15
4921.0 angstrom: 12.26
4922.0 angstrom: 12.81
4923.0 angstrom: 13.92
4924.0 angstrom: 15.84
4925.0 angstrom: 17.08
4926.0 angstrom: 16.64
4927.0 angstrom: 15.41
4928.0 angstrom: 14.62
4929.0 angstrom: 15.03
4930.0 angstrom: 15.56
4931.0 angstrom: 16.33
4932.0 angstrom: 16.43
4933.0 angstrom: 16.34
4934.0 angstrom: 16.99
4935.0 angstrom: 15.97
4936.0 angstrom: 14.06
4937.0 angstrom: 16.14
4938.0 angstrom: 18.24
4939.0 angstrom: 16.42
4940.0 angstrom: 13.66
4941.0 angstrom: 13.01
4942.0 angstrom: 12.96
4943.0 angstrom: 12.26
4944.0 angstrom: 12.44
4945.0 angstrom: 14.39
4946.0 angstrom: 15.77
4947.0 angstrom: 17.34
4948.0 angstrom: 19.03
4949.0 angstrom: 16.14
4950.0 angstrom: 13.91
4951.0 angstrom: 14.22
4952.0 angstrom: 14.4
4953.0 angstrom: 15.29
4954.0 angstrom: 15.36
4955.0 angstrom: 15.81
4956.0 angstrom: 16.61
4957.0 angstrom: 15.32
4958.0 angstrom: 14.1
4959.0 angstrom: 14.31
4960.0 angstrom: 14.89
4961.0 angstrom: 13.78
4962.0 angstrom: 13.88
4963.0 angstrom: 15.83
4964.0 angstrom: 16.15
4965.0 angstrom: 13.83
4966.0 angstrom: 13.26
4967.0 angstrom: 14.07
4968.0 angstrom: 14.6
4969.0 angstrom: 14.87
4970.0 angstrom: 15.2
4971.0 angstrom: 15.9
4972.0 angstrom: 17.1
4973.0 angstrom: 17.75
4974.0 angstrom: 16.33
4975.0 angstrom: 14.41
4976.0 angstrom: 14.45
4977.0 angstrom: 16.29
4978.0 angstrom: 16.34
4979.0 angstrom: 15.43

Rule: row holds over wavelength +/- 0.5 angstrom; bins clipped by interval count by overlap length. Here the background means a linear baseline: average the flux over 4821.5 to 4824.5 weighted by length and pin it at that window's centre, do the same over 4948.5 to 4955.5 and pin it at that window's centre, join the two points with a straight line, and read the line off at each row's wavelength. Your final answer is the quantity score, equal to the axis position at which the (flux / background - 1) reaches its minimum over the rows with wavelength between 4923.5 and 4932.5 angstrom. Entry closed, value 4928.0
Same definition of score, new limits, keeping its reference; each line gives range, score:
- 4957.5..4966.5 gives 4966.0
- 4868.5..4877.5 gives 4869.0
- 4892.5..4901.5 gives 4895.0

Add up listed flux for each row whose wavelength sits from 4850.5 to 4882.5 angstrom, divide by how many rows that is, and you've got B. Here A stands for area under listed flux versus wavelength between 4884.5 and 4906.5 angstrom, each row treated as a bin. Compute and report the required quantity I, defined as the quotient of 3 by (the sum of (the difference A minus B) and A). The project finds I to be 0.0046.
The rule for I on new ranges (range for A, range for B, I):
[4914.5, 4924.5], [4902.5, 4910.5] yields 0.0104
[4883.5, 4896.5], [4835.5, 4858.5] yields 0.0080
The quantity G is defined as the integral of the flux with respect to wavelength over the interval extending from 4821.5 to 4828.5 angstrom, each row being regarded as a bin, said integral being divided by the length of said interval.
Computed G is 16.1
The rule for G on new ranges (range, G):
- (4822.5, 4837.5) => 16.6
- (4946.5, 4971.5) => 15.1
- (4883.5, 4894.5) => 15.2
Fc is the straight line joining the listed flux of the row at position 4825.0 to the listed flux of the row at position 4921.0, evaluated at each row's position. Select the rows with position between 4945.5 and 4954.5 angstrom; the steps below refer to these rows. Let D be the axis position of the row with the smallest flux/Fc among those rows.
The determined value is 4950.0 angstrom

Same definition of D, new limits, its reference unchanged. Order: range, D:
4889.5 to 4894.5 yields 4894.0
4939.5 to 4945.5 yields 4943.0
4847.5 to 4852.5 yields 4852.0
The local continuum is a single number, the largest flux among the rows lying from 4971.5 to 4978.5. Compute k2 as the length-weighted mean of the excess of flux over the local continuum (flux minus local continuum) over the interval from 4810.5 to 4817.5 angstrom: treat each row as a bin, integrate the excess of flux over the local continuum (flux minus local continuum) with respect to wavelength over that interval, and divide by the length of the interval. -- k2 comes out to -1.5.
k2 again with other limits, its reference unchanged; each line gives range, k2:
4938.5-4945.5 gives -4.2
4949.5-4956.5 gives -2.7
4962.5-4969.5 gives -3.1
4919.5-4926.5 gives -3.2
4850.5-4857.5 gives -3.0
